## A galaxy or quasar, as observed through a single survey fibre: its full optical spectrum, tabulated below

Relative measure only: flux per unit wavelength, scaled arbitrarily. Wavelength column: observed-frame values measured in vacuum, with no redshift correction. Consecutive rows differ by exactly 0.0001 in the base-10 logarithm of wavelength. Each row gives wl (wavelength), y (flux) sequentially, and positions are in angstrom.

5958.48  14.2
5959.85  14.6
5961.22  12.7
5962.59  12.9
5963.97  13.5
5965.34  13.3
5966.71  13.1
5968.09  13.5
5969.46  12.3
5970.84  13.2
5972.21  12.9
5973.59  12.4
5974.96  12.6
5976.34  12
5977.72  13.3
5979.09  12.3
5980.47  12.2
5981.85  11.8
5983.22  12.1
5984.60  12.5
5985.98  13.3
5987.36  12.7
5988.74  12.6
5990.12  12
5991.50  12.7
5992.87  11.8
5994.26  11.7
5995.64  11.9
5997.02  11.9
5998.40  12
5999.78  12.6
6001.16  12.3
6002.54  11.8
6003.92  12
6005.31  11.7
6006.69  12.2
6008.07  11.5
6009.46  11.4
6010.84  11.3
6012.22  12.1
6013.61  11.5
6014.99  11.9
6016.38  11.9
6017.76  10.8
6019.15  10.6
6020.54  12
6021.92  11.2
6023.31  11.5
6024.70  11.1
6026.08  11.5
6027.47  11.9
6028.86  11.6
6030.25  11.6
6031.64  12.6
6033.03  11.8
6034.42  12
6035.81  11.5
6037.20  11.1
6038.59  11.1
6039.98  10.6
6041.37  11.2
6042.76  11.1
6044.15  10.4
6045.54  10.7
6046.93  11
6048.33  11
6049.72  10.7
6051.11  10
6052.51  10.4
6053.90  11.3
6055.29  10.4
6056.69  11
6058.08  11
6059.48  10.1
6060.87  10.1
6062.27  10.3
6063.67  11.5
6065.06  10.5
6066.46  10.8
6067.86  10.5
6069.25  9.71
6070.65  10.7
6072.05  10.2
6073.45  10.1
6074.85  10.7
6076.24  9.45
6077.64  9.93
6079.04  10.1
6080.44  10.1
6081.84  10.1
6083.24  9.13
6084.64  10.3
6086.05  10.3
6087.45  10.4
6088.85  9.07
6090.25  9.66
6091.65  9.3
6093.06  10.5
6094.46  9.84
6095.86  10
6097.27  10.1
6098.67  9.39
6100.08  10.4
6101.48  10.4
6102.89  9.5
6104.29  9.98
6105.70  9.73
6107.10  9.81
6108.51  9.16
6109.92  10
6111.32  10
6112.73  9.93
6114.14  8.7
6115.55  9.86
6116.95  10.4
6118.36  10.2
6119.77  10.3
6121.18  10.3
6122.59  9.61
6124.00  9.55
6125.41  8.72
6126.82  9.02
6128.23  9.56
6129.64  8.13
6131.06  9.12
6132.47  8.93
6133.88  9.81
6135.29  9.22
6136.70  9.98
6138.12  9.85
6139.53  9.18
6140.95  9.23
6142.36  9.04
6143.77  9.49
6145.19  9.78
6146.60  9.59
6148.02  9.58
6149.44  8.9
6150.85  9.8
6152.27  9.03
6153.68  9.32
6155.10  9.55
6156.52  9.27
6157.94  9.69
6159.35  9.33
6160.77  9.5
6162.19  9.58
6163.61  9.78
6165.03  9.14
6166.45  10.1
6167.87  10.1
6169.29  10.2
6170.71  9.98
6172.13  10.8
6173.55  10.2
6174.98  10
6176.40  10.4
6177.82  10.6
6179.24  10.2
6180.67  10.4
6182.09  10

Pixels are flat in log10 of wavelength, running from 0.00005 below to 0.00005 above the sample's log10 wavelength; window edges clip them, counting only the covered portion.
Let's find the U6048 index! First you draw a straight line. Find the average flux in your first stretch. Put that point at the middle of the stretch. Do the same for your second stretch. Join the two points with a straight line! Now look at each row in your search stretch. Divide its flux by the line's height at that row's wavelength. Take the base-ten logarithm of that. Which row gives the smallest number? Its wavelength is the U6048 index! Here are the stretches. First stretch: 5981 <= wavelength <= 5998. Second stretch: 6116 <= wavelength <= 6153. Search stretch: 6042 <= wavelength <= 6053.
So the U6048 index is 6051.11 angstrom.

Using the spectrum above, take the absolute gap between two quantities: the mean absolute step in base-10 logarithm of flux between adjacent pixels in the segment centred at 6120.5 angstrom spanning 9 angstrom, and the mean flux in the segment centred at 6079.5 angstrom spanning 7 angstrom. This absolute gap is 9.9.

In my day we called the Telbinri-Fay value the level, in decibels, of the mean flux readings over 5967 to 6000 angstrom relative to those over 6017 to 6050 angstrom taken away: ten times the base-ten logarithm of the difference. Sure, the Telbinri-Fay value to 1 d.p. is 0.6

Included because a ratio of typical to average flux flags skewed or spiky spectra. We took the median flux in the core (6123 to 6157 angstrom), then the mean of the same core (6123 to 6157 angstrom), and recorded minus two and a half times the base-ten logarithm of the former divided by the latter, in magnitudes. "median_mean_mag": 0.003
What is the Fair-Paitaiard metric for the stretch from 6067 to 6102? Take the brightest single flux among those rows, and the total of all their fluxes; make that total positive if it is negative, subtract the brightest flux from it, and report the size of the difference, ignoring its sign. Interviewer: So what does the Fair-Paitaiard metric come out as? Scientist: 240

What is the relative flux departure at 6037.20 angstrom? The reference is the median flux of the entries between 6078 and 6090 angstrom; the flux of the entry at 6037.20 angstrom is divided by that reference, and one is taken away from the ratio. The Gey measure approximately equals 0.10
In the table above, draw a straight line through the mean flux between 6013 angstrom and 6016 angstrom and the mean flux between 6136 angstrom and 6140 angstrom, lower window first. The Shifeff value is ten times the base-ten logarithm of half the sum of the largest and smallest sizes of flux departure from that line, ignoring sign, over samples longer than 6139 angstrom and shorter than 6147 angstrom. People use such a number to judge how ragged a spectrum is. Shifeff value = -5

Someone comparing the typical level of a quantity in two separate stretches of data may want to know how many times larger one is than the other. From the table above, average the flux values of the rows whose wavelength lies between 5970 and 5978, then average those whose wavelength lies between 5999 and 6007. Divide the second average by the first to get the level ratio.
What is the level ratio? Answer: 0.95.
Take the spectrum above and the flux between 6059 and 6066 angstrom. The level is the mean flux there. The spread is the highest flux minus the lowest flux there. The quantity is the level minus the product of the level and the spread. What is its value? -4.2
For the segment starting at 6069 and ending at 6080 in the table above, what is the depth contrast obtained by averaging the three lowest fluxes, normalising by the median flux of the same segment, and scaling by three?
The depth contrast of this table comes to 2.88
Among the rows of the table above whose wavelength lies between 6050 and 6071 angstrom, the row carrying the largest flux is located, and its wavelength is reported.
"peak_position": 6063.67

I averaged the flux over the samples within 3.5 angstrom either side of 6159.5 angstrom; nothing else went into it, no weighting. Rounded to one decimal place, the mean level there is 9.5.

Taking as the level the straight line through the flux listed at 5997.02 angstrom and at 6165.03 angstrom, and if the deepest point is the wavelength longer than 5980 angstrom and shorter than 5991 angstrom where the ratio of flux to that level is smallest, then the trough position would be 5981.85 angstrom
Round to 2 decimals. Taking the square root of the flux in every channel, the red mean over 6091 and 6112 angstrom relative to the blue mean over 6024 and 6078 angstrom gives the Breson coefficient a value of 0.95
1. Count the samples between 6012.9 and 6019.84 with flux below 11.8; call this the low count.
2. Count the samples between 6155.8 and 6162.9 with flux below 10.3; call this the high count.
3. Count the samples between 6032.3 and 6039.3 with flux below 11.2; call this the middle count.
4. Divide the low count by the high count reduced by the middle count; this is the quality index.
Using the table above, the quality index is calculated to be 1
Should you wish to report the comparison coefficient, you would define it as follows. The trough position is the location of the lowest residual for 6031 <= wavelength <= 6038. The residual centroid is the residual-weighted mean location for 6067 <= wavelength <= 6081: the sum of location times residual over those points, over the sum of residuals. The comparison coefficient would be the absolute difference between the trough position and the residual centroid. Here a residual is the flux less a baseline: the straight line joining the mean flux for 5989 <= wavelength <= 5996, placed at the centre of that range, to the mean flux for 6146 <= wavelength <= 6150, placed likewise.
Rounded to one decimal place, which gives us 37.3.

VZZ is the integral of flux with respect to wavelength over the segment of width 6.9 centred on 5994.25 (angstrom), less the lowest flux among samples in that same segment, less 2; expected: 69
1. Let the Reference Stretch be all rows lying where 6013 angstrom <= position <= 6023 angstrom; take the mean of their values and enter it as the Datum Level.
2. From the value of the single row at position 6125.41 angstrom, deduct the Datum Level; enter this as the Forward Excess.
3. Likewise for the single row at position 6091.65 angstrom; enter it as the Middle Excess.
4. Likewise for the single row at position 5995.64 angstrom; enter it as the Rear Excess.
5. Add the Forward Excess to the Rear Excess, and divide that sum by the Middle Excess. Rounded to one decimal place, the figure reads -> 1.0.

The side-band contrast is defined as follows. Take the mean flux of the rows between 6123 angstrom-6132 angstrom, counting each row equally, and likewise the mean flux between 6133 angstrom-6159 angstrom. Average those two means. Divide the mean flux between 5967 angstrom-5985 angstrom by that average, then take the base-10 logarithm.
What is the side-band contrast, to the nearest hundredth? 0.13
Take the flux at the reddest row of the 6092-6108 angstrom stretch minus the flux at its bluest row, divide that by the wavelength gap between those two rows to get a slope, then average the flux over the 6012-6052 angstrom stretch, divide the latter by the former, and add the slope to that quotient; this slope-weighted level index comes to -230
